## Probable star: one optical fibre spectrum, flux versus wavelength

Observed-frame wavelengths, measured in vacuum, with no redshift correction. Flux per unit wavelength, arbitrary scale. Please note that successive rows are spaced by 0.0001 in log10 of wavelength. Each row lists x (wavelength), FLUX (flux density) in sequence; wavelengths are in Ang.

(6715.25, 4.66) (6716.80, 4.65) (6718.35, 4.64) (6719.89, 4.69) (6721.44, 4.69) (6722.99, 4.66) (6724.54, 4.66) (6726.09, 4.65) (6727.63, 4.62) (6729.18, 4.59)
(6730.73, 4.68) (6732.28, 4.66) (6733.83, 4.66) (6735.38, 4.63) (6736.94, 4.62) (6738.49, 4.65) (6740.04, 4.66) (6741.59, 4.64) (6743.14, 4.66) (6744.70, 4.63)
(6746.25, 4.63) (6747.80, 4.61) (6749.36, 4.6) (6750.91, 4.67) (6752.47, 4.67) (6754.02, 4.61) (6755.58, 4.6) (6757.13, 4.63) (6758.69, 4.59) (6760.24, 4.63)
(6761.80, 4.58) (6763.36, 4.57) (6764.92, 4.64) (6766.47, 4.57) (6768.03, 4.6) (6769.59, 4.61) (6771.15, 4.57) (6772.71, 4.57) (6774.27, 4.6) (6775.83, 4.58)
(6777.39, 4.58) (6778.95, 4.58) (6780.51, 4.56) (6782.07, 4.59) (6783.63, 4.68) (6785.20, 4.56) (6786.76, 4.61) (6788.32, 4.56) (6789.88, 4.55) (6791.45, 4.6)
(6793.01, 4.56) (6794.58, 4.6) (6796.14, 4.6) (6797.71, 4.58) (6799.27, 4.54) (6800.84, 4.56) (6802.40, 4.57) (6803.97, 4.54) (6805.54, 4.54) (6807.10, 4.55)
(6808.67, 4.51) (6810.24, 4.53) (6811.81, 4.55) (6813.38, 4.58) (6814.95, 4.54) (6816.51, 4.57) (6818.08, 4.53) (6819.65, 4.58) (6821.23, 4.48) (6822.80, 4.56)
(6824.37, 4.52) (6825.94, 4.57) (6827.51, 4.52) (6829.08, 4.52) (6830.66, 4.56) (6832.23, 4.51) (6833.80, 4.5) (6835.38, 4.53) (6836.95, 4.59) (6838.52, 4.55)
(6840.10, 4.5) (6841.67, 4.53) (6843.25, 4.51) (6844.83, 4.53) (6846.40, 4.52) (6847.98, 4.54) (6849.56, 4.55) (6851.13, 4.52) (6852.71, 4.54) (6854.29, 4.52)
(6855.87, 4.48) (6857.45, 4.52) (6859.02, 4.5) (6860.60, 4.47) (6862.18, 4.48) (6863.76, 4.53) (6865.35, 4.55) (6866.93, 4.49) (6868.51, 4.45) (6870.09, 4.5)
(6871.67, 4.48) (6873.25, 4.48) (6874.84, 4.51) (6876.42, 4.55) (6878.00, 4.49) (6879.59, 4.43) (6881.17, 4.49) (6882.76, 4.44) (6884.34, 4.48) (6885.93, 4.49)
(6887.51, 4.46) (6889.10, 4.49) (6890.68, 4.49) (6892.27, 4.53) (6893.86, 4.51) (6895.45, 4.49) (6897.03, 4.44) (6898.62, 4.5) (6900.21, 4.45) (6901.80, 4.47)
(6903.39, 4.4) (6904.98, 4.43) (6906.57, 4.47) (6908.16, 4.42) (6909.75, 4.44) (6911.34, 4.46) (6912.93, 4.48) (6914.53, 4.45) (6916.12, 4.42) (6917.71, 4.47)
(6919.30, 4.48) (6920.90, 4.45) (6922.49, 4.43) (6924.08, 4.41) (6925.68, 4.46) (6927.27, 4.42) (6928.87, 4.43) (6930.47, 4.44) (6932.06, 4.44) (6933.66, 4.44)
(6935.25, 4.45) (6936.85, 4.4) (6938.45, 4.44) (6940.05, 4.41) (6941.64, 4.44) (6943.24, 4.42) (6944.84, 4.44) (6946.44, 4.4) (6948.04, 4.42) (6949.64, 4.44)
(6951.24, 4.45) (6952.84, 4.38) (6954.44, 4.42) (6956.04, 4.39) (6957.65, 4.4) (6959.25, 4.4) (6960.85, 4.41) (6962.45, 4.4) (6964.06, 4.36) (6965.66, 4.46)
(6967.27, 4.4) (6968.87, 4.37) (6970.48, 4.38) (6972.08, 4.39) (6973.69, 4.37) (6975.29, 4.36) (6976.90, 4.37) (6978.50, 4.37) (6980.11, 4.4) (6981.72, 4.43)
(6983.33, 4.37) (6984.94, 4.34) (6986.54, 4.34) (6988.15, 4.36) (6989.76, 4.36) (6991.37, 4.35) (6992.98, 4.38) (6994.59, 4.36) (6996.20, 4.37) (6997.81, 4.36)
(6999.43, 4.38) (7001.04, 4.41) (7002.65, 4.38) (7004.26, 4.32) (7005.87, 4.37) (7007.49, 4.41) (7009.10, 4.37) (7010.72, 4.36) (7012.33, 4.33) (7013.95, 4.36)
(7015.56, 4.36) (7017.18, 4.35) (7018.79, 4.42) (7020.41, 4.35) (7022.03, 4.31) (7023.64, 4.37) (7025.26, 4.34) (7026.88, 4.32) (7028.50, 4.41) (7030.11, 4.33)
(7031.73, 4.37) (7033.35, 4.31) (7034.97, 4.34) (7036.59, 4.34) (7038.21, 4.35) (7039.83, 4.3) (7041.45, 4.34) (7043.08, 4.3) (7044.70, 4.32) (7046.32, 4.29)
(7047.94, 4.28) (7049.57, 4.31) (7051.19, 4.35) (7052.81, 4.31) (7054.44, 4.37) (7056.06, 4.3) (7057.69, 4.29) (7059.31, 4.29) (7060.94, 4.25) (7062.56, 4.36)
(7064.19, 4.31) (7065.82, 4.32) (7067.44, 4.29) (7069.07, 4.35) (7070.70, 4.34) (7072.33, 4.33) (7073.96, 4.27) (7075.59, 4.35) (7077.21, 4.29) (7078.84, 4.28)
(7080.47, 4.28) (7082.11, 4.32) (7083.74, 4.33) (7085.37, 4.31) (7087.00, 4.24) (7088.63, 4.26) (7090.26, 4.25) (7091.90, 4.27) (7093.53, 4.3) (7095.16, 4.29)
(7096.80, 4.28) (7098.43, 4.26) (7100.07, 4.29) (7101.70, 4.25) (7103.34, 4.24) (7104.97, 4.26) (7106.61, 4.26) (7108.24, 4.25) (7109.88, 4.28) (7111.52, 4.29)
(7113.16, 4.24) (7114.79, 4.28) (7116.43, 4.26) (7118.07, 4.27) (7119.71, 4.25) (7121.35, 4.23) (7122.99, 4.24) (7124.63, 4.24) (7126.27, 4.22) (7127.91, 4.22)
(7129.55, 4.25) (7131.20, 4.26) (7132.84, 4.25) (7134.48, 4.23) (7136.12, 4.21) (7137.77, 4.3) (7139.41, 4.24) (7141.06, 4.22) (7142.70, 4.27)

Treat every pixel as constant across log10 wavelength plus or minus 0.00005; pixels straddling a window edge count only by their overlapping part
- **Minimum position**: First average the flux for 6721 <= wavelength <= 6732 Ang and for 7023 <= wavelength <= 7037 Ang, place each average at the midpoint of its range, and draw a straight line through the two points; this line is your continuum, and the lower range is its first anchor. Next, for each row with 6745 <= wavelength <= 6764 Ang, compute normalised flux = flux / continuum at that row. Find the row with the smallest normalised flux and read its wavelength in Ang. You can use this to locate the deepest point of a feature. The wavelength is 6763.36 Ang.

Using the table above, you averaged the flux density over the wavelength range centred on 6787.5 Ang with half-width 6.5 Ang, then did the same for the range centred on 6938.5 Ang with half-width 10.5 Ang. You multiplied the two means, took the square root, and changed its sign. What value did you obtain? -4.51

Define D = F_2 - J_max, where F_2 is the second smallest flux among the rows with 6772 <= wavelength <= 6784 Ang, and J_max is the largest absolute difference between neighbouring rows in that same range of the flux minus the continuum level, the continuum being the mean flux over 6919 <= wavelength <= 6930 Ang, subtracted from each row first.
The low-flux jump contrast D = 4.48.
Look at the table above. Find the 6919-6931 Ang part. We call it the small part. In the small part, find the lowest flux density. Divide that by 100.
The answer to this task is 0.0441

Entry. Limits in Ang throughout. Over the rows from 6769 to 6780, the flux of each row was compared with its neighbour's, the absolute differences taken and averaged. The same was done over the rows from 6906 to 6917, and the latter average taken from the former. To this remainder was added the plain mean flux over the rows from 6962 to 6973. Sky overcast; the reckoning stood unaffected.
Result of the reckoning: 4.38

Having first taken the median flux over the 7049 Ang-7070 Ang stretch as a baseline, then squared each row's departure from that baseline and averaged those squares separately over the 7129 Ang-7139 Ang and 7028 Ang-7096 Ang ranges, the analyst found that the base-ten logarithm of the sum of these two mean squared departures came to -2.2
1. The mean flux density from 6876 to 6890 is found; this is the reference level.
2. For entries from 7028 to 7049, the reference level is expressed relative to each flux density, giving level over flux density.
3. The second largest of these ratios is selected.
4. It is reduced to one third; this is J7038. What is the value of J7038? 0.348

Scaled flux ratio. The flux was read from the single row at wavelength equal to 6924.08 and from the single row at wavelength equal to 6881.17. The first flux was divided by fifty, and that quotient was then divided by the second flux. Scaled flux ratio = 0.0196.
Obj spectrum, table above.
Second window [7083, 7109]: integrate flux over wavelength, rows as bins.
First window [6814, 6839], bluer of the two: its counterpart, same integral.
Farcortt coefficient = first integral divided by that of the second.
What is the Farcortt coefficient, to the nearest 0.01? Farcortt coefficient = 1.02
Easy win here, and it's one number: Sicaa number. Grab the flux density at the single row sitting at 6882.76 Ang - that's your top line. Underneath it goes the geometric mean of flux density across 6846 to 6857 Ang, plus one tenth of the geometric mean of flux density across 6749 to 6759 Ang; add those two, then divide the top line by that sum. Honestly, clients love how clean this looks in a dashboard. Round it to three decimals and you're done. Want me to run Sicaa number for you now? 0.890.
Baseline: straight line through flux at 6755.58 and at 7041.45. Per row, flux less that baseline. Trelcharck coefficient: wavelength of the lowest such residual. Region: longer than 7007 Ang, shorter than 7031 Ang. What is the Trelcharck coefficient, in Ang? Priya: 7022.03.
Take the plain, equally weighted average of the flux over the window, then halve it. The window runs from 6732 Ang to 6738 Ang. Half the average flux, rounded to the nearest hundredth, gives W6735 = 2.32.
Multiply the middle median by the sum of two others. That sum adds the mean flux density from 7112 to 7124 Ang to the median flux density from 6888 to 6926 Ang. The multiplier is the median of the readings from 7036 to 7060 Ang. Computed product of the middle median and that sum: 37.6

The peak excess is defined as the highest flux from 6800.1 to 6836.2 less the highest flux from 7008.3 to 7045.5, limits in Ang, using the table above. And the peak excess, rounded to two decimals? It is 0.16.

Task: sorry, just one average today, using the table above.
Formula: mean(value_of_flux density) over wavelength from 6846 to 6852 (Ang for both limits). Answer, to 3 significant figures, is 4.53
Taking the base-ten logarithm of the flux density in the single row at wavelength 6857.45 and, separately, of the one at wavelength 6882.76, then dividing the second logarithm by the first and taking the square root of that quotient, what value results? 0.994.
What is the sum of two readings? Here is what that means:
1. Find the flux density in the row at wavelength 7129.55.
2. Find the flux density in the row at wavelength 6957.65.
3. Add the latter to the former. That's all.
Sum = 8.65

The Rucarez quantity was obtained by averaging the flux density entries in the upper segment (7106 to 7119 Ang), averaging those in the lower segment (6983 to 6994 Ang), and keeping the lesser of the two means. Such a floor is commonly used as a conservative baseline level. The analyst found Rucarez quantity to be 4.27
